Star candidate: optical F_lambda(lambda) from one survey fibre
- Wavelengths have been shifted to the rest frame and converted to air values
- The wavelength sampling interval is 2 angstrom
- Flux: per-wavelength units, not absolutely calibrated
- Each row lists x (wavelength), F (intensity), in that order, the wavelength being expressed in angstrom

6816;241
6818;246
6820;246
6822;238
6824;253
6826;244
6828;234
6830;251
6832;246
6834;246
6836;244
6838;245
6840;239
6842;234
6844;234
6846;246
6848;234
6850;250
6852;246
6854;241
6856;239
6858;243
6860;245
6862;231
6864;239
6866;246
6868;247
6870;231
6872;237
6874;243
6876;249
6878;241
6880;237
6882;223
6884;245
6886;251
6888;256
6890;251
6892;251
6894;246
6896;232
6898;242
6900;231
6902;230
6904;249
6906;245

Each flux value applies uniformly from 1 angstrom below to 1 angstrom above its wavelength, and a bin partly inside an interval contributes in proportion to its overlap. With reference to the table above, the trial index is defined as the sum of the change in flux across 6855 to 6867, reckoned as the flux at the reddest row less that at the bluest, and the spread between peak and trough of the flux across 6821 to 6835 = 26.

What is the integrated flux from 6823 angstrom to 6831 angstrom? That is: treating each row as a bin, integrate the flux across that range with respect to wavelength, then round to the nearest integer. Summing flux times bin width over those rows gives 1964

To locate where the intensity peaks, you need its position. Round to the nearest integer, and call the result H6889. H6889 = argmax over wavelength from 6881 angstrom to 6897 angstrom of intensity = 6888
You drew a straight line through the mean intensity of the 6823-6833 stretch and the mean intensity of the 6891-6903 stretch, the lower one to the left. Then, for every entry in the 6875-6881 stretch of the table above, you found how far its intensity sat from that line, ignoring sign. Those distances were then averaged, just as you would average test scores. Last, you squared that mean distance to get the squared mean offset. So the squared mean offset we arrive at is 16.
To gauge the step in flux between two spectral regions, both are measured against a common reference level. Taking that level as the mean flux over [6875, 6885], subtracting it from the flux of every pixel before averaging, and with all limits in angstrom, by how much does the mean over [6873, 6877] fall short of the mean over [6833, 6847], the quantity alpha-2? -5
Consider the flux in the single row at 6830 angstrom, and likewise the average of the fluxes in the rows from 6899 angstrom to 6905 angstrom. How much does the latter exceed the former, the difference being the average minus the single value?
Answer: -14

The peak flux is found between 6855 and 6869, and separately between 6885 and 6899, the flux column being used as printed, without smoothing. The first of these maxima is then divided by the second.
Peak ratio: 0.96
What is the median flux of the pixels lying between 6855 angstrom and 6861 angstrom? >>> 243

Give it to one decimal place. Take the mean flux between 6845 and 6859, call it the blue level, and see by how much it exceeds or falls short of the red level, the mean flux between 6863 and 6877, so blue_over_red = 1.0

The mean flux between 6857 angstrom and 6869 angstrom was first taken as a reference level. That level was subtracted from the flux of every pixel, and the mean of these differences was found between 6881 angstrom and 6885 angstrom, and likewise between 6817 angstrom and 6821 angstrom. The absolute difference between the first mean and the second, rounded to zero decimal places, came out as 12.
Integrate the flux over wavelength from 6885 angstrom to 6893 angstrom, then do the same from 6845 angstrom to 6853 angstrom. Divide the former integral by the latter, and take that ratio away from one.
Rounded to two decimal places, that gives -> -0.03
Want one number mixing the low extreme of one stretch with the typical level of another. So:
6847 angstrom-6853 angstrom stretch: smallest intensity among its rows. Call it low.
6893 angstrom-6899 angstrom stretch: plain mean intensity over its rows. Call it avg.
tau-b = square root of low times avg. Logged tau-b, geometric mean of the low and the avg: 237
